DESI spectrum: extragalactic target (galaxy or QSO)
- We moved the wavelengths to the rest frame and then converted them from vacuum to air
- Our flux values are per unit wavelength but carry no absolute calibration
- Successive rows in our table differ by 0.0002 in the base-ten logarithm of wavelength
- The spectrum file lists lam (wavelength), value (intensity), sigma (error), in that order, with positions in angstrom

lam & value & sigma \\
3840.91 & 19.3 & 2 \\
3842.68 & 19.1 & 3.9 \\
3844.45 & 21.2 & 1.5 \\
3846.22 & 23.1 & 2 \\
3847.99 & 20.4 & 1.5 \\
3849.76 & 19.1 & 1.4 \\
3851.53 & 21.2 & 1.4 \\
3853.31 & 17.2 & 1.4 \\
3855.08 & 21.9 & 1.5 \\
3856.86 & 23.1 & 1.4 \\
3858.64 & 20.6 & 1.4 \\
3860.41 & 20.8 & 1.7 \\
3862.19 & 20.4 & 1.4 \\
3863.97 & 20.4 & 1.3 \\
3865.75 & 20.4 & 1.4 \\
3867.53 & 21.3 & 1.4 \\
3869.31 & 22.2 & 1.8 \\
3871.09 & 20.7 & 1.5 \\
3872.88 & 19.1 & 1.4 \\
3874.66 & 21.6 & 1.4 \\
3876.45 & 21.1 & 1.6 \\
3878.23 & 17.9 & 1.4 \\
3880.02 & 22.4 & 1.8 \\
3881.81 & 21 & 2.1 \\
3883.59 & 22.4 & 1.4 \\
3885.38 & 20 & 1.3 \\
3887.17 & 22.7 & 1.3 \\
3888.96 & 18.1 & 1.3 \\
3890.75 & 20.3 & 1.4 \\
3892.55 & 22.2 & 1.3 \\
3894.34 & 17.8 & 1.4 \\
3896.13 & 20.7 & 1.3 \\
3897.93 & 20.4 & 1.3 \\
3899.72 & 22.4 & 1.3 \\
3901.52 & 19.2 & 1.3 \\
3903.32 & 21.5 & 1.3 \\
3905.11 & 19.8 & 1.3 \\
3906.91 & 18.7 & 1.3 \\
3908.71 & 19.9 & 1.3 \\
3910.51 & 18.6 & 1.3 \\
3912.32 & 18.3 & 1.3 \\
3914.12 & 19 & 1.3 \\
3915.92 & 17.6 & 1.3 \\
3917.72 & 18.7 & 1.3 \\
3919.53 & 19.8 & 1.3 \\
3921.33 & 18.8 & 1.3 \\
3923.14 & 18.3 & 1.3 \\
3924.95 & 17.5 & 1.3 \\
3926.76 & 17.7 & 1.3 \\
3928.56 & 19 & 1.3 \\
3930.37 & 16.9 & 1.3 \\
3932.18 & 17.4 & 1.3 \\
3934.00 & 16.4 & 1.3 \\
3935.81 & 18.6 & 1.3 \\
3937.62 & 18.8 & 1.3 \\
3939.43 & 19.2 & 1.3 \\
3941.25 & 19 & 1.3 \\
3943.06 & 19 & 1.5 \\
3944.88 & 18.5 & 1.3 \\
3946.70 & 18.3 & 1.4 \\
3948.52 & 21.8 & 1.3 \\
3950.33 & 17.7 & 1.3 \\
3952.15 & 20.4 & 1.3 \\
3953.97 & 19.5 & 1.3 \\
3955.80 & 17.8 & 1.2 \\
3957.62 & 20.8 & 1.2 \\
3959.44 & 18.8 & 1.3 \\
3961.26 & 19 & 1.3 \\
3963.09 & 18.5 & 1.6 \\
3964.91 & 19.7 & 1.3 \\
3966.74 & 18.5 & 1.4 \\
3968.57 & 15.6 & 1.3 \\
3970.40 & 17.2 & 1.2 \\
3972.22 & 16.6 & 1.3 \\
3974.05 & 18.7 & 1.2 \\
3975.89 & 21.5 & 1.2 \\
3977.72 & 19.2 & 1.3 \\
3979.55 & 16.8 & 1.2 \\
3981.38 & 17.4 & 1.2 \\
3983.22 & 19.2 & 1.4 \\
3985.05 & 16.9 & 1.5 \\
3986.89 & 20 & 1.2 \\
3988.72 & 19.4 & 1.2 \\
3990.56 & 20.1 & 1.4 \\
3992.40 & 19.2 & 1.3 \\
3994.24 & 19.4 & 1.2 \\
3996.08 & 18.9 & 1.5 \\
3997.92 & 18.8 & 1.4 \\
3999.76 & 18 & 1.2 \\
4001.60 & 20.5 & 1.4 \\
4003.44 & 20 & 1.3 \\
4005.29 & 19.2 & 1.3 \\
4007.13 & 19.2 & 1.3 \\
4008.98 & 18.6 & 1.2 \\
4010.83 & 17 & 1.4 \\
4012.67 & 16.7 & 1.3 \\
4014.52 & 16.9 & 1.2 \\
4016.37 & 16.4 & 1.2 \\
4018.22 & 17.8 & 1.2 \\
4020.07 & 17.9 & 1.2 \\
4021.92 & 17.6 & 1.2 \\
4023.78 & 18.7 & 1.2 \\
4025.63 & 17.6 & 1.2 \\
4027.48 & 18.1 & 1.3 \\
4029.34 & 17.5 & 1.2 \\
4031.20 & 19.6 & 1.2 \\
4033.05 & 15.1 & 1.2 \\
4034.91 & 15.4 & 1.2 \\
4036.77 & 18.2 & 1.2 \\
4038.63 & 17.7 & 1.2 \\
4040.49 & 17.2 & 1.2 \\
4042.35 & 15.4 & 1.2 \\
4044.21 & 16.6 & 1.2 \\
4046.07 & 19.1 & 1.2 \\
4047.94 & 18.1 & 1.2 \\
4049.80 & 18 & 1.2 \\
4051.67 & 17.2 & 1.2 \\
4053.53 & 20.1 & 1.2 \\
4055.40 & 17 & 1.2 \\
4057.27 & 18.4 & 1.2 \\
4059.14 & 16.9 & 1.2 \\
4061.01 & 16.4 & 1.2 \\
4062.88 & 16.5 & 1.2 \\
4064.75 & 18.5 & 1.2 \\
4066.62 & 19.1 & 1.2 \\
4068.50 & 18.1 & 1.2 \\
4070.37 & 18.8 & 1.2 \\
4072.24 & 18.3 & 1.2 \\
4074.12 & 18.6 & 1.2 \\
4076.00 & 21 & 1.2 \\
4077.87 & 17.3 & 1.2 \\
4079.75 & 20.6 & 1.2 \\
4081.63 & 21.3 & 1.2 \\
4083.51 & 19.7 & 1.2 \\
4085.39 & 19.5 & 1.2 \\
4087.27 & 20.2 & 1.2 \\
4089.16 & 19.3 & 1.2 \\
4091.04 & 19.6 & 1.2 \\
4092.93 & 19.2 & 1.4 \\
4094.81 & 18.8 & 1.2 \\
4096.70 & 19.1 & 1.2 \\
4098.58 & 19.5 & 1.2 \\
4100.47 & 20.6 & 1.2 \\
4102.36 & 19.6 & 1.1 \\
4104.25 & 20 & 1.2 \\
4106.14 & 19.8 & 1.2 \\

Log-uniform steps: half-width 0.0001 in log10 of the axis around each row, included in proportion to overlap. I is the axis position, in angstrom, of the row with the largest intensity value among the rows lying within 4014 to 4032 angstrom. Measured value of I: 4031.20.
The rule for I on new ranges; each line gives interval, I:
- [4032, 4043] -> 4036.77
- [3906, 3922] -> 3908.71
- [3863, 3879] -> 3869.31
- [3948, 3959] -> 3948.52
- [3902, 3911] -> 3903.32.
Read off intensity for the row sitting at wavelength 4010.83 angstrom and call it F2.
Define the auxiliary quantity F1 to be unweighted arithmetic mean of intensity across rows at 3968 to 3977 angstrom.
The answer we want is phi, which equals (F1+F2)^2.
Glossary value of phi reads 1219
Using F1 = 17.9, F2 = 17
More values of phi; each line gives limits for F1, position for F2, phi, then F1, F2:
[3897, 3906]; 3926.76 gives 1471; 20.7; 17.7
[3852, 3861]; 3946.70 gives 1523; 20.7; 18.3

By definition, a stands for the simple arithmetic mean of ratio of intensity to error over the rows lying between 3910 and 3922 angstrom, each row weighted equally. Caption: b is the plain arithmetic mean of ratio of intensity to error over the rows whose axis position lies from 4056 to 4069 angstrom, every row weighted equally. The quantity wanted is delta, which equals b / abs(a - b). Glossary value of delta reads 39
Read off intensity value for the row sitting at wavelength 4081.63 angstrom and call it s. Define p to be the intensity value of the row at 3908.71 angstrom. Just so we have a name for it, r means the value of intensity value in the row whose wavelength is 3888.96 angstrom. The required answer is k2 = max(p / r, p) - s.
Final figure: -1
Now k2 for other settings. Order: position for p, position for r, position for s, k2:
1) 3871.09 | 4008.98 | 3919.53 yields 1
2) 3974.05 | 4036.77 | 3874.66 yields -3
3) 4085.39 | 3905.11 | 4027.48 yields 1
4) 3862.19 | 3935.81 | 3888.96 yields 2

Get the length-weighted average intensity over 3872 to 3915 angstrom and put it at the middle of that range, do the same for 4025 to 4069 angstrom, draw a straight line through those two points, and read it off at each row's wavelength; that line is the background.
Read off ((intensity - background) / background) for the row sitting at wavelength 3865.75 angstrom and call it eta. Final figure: -0.01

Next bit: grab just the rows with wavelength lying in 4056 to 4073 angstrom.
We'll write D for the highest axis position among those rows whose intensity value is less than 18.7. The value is 4072.24 angstrom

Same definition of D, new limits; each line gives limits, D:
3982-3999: 3985.05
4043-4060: 4059.14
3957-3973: 3972.22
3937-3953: 3950.33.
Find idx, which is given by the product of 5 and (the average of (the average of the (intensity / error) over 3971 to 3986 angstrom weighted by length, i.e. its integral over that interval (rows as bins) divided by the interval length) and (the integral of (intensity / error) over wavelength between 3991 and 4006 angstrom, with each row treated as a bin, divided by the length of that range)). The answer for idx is 72.3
